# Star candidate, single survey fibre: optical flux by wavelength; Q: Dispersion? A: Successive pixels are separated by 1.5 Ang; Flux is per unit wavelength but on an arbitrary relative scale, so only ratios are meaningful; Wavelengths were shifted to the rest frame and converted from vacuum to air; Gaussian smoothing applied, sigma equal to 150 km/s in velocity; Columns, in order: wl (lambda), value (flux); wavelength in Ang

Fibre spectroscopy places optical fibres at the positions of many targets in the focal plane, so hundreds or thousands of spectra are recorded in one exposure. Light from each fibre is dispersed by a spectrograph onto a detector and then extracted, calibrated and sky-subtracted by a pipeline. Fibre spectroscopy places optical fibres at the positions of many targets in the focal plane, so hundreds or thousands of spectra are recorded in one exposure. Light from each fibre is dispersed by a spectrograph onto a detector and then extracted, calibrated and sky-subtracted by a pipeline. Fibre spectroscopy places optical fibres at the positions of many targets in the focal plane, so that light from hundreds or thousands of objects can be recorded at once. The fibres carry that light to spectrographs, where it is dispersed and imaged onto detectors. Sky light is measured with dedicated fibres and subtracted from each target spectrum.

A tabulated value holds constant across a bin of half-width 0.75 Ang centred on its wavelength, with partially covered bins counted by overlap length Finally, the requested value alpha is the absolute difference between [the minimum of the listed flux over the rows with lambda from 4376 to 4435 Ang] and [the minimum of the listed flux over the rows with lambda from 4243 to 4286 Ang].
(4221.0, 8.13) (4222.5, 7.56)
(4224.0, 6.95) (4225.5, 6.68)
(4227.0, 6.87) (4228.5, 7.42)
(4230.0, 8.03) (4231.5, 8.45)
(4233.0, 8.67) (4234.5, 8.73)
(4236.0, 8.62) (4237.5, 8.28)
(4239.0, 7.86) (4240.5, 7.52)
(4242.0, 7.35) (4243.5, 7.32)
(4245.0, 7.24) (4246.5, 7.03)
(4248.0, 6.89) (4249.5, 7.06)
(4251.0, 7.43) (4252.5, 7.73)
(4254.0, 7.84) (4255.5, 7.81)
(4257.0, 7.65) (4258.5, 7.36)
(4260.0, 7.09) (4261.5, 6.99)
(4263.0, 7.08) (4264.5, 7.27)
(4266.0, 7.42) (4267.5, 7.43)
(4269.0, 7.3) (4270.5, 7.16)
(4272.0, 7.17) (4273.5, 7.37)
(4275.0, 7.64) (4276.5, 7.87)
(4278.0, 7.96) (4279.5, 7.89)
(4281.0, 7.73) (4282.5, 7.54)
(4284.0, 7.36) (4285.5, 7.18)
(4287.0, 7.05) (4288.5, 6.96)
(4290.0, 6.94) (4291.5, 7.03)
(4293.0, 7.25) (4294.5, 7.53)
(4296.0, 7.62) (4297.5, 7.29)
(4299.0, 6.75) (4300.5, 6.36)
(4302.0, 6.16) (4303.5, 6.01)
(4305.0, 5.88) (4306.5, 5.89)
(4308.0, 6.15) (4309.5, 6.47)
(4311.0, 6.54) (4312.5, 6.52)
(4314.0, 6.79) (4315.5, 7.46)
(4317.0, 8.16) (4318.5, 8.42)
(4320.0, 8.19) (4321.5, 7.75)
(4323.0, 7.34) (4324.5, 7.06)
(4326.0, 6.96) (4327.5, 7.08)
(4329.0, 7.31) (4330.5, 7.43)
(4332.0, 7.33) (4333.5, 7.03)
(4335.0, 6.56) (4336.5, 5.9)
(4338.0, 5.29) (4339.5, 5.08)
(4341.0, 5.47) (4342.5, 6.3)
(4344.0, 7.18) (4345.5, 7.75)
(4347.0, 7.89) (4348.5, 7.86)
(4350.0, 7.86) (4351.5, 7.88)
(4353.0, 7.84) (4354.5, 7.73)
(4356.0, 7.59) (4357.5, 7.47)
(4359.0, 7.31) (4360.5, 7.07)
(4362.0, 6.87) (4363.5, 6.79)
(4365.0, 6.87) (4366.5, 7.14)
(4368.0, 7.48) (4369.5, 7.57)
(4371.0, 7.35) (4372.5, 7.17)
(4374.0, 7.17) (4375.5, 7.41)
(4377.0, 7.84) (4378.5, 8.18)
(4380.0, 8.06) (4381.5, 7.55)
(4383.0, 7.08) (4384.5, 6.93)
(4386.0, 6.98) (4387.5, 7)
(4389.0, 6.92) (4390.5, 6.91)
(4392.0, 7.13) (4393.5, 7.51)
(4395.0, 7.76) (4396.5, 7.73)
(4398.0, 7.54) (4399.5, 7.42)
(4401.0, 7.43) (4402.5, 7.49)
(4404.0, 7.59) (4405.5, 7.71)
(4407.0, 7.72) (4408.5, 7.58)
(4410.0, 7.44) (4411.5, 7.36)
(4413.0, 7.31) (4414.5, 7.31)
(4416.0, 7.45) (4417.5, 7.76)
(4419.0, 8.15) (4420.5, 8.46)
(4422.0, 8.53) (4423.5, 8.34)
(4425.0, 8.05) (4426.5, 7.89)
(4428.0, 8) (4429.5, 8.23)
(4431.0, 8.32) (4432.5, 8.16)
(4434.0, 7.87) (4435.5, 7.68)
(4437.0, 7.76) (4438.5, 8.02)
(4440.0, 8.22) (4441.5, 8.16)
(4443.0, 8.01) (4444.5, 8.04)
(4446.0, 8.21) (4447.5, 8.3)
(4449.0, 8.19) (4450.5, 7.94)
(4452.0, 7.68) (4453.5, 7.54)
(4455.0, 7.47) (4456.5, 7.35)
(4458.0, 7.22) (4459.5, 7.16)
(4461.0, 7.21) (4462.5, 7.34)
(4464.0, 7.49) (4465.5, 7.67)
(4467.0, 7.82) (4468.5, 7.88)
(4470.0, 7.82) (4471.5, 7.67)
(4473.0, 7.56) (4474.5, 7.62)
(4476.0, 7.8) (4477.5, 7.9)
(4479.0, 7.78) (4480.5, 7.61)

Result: 0.02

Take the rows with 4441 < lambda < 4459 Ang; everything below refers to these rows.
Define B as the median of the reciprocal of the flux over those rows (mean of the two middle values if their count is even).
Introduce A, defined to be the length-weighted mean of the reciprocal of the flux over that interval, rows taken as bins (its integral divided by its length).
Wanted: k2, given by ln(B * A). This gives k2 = -4.13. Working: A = 0.128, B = 0.125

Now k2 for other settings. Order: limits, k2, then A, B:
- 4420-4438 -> -4.18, 0.124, 0.123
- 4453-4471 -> -4.03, 0.133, 0.134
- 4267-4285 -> -4.03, 0.133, 0.134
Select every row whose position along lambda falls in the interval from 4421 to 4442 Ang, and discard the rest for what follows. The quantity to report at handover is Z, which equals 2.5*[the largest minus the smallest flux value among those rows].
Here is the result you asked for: 2.1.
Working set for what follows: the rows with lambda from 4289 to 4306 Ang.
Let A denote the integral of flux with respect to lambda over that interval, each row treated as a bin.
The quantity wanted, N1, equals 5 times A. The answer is 577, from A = 115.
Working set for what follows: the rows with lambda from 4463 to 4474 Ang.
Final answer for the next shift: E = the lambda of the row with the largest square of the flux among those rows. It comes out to 4468.5 Ang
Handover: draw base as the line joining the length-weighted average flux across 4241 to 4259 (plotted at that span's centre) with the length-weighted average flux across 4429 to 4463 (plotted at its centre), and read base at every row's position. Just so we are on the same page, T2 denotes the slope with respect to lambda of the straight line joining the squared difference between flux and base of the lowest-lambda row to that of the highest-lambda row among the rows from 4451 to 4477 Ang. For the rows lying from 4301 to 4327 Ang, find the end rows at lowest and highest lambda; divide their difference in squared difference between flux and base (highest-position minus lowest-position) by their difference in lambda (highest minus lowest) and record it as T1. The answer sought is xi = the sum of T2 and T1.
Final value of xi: -0.06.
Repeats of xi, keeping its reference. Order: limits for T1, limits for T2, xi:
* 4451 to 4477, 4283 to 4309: 0.08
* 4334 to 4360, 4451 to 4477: -0.04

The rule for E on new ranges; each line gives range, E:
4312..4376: 4318.5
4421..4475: 4422.0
